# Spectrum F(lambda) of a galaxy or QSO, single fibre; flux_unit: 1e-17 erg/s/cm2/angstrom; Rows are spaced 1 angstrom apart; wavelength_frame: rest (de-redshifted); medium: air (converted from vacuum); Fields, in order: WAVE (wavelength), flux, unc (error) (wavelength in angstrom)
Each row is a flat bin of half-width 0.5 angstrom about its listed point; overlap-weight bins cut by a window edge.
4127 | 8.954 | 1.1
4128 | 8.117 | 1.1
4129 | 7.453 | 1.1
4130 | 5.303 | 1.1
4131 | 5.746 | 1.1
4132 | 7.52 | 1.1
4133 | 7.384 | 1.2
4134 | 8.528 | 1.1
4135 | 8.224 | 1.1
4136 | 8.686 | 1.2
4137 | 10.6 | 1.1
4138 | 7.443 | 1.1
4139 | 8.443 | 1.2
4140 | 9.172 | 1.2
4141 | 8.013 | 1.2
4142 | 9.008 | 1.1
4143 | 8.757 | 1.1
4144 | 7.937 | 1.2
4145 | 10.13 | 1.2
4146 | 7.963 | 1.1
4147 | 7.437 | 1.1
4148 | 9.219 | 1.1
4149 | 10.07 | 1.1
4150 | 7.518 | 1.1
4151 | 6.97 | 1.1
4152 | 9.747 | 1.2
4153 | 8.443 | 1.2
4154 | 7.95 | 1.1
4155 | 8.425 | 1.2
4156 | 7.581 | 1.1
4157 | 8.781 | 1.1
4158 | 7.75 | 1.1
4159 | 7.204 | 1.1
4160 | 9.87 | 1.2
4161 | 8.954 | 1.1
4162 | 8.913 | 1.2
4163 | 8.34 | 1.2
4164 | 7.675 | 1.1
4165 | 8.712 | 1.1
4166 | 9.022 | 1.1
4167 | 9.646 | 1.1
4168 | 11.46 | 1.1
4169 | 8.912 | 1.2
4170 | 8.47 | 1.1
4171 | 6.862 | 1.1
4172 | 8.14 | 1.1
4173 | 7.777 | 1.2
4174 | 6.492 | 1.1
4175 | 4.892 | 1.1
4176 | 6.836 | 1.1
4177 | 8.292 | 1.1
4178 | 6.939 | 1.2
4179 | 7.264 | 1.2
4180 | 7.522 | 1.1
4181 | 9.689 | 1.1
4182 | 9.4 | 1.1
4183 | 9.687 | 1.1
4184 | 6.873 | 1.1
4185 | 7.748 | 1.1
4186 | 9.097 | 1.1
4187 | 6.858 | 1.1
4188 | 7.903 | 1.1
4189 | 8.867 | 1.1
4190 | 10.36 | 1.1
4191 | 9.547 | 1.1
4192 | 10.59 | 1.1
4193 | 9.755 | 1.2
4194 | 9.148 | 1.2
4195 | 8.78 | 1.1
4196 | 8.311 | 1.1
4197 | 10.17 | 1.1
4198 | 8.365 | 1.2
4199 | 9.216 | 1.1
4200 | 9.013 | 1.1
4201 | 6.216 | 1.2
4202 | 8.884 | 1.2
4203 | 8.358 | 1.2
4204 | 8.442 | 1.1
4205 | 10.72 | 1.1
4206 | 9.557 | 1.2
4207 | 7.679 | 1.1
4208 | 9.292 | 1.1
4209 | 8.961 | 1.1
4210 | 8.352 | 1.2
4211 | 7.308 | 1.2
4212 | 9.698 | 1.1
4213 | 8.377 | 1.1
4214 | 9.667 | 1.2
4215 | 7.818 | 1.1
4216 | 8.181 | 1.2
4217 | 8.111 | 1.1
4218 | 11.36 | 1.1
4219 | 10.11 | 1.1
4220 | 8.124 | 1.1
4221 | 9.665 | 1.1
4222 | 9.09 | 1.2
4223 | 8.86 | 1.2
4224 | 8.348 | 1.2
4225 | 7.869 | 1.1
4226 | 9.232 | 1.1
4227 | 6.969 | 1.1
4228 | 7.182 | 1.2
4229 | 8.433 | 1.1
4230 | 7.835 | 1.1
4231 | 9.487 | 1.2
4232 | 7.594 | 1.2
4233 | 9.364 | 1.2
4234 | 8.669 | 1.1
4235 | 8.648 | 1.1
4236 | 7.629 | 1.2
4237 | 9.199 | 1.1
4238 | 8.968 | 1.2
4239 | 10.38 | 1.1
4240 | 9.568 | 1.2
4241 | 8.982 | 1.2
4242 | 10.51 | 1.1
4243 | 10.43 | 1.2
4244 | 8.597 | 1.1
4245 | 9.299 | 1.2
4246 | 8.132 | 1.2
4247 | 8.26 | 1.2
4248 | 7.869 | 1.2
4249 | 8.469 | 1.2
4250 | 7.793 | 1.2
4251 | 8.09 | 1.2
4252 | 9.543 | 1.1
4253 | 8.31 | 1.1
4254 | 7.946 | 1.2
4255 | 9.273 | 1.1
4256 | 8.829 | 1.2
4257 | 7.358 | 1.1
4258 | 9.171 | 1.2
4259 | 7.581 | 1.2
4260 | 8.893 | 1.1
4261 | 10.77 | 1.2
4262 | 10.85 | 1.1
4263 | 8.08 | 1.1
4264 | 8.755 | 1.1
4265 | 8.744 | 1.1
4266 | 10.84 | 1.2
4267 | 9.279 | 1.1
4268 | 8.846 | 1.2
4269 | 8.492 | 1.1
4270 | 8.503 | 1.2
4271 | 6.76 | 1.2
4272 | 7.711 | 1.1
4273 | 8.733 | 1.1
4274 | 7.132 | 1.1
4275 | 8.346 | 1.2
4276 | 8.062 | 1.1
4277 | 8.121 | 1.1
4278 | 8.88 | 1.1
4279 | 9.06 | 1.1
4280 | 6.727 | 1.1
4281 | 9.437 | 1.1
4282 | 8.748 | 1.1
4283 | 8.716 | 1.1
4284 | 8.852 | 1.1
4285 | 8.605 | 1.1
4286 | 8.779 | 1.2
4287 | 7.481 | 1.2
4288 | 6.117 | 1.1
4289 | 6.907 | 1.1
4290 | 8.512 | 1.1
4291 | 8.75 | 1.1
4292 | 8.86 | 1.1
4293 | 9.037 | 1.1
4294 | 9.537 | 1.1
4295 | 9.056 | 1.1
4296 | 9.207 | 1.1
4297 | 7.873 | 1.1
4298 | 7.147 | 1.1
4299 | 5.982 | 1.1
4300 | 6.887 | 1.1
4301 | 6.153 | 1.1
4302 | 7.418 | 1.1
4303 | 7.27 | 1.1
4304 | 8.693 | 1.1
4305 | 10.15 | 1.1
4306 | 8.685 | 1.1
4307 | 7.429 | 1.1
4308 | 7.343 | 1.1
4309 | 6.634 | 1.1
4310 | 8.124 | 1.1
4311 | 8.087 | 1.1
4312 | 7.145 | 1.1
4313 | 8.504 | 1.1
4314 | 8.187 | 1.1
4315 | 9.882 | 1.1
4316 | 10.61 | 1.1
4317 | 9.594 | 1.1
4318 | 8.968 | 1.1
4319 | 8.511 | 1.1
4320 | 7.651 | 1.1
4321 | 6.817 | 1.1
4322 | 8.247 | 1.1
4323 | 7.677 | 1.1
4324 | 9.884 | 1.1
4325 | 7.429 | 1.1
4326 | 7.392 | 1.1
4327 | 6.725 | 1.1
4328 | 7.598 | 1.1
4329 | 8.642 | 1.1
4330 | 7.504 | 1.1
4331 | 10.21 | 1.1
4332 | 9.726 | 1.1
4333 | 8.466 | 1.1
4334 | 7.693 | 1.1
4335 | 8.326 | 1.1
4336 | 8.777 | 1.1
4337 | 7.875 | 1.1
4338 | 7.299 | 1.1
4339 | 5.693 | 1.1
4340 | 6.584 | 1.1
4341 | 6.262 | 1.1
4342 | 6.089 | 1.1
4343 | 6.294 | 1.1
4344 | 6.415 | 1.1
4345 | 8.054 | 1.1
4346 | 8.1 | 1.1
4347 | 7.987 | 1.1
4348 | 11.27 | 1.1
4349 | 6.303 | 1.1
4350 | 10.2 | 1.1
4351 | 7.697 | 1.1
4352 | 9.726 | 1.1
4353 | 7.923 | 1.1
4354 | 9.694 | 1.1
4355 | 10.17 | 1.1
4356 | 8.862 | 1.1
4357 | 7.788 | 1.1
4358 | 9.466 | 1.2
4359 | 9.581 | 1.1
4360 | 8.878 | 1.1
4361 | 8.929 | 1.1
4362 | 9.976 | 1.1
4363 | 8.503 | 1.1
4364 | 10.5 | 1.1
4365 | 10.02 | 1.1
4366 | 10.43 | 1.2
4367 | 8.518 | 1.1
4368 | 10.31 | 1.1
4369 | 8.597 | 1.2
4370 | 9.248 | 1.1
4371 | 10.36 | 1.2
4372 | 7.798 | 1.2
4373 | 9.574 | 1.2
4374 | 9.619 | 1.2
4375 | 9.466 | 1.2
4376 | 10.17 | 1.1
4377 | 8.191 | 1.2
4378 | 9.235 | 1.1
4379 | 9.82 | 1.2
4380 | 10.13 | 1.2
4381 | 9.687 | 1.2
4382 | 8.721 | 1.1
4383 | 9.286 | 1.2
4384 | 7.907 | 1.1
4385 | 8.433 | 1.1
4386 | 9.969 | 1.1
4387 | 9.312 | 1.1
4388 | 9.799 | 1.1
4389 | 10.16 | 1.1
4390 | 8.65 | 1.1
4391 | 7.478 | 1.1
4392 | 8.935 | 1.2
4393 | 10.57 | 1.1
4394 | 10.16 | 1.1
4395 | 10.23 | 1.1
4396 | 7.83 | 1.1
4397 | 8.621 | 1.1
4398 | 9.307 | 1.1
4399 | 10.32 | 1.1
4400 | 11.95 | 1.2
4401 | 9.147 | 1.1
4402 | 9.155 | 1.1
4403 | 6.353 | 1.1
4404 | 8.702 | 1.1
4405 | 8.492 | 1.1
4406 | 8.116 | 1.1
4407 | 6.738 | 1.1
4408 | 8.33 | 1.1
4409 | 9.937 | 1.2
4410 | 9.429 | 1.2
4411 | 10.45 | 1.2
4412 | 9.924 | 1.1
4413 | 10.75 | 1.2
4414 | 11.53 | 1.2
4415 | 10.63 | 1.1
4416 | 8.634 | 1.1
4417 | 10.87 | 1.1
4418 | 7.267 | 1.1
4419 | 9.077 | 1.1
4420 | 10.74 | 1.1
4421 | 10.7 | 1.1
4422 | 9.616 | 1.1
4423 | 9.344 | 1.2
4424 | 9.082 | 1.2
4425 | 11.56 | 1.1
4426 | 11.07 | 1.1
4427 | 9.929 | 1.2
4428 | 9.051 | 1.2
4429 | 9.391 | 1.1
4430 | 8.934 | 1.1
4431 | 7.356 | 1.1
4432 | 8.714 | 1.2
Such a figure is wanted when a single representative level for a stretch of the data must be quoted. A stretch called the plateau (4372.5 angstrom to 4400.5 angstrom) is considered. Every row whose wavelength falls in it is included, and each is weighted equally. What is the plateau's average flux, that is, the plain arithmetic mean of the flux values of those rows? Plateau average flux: 9.4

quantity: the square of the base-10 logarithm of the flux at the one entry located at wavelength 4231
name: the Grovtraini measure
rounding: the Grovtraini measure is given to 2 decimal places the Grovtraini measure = 0.95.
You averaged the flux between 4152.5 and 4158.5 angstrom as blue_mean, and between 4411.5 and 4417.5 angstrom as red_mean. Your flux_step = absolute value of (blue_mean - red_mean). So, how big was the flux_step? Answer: 2.2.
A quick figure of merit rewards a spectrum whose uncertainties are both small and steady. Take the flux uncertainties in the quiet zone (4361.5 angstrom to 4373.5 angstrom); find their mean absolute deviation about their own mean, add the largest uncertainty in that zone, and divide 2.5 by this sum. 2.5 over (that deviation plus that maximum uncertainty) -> 2.00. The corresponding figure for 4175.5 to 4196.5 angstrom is 2.03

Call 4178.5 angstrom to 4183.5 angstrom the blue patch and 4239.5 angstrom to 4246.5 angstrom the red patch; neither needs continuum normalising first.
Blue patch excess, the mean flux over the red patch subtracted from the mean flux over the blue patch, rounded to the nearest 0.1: -0.6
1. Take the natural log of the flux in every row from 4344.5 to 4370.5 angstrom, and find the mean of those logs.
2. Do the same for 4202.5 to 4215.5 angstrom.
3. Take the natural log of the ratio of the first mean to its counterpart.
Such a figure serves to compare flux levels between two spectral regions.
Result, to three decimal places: 0.015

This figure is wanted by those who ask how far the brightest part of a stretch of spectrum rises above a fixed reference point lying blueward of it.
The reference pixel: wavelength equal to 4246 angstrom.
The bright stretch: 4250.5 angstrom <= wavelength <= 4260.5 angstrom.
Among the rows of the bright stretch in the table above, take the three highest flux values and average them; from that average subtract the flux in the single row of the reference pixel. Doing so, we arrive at 1.2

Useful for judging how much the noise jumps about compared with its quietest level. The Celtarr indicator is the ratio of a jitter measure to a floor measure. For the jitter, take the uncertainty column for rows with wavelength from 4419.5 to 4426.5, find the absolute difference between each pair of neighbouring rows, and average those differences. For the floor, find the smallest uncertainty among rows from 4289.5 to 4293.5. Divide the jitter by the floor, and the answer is 0.030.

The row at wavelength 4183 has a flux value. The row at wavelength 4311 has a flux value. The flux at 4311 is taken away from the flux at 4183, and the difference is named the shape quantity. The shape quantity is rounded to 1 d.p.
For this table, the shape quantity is 1.6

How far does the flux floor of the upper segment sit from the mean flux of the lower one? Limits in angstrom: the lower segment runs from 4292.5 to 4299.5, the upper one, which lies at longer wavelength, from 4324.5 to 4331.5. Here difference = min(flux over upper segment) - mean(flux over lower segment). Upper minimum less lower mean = -1.5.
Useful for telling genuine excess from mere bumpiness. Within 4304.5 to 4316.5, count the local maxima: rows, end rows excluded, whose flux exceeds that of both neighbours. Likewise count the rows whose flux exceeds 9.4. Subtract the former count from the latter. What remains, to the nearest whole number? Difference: 1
